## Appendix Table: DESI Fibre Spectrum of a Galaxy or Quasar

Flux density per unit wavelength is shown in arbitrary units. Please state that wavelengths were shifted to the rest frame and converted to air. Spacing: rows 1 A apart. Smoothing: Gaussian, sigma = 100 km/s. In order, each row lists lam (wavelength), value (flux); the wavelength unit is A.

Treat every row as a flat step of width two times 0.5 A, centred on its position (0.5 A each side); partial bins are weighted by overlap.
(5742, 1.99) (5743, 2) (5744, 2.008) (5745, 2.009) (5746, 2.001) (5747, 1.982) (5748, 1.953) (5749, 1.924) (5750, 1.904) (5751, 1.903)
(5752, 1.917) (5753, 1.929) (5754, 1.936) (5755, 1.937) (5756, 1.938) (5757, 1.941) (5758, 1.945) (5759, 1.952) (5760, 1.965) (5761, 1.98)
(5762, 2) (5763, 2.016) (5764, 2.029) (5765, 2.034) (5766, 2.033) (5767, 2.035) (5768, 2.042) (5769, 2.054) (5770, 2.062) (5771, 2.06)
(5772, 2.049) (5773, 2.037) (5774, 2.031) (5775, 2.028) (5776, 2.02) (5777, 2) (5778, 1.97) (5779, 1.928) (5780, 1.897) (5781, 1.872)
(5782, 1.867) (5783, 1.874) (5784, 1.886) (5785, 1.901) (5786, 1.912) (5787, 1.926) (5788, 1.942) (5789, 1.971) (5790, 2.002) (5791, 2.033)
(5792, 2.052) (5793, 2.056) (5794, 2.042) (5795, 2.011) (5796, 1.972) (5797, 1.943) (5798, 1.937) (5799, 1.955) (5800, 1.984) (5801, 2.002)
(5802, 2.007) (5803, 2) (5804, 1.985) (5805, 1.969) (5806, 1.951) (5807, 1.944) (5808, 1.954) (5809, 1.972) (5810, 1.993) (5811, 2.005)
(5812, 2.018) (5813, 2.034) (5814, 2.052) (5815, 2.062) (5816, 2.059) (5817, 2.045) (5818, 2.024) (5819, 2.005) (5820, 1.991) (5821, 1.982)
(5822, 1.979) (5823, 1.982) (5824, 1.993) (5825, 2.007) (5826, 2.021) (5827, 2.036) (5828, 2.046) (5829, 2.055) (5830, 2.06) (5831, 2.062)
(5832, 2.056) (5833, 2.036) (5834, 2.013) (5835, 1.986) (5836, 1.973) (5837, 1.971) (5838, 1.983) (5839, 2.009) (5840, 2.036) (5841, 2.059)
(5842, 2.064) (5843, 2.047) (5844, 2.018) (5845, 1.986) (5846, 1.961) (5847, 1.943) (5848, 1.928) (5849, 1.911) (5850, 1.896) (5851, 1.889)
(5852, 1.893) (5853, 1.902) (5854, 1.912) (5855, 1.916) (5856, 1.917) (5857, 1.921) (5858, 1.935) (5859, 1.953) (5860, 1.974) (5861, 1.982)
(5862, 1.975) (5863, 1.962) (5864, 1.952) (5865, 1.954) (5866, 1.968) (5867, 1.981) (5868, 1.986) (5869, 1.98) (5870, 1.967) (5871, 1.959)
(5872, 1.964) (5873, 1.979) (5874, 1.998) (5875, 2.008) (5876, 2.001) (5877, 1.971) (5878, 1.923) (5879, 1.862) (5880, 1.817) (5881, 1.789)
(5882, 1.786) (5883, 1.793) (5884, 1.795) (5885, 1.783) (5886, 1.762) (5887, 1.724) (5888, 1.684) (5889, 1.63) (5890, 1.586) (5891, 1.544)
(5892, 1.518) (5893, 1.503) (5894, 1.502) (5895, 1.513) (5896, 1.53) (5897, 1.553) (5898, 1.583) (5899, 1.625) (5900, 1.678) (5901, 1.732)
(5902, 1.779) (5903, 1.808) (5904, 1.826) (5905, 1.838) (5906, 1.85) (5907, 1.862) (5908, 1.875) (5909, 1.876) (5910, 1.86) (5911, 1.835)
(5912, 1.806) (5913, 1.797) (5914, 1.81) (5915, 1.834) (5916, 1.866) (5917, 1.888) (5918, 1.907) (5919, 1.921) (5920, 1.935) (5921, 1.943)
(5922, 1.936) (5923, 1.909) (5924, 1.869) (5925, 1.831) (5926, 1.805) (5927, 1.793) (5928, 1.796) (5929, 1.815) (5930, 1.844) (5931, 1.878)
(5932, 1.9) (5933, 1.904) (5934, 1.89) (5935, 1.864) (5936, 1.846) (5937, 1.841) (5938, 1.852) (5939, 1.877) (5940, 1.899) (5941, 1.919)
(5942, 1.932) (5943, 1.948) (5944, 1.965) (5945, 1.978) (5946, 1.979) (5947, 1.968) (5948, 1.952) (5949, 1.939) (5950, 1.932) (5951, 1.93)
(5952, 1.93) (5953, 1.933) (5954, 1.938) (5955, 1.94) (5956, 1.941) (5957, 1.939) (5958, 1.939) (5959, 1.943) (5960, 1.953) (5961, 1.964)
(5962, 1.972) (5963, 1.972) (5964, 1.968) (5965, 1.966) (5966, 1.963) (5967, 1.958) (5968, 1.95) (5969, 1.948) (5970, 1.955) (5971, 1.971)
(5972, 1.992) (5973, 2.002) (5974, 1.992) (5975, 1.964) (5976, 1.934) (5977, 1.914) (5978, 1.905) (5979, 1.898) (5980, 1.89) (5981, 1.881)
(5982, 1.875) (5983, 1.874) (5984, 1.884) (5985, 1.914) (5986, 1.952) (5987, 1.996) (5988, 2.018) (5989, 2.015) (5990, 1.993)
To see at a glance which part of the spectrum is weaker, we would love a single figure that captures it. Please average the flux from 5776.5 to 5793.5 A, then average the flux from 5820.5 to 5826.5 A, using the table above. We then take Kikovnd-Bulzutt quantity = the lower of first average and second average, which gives 1.95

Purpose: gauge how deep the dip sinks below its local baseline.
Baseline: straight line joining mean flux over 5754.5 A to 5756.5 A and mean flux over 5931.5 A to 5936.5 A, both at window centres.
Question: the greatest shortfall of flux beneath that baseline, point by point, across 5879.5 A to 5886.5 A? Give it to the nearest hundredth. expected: 0.13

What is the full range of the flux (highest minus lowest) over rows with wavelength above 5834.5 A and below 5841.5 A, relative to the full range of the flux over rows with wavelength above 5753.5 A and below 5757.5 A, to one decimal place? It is 17.6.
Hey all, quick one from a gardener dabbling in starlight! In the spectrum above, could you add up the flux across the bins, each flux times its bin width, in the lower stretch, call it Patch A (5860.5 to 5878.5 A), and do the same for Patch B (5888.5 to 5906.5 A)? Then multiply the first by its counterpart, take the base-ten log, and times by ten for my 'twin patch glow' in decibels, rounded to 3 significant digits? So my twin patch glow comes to 30.2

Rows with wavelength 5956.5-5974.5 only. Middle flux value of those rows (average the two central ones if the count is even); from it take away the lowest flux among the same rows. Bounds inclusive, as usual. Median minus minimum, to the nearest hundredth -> 0.02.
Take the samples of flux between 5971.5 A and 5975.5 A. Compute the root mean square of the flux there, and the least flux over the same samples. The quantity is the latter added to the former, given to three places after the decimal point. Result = 3.952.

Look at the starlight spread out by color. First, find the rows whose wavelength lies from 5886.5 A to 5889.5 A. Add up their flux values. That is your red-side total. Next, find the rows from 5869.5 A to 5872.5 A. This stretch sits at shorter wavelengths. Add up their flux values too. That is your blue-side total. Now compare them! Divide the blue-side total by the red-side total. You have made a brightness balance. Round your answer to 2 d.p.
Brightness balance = 1.17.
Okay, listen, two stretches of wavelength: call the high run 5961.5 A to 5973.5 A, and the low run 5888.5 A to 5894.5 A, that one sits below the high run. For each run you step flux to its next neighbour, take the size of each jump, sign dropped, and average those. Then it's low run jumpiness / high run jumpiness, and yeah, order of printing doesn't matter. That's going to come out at 3.6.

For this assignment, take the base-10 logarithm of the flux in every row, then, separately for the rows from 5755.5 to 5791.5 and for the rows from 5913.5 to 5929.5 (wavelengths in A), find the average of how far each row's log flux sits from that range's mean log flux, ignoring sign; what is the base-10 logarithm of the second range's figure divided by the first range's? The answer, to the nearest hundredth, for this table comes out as -0.02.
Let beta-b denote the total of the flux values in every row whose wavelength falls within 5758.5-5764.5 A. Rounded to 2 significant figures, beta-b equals 12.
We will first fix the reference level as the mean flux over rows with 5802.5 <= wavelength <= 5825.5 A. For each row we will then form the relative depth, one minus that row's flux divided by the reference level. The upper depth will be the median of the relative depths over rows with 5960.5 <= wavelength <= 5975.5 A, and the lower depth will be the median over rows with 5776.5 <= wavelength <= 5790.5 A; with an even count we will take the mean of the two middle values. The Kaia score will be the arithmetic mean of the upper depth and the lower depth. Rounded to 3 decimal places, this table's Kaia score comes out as 0.029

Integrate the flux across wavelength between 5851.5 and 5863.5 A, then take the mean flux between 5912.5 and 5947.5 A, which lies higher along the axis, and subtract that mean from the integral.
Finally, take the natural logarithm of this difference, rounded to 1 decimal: 3.1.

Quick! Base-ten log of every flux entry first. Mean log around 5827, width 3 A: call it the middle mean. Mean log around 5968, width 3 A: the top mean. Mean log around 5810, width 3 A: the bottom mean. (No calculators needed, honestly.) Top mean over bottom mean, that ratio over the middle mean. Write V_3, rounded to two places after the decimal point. 3.15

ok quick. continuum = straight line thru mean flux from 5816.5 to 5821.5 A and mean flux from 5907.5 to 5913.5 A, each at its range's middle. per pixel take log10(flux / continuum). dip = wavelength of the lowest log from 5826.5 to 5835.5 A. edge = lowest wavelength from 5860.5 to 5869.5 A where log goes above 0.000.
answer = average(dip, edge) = 5848.0 A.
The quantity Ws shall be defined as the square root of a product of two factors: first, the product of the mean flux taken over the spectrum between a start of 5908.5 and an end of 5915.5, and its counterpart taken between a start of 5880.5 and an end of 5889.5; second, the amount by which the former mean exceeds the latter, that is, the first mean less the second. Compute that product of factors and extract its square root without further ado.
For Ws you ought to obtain 0.5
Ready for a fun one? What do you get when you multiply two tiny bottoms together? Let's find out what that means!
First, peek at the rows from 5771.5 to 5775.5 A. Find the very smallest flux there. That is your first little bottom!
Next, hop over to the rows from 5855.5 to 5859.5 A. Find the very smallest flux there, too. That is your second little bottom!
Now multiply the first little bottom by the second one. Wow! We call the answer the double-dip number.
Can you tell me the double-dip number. 3.9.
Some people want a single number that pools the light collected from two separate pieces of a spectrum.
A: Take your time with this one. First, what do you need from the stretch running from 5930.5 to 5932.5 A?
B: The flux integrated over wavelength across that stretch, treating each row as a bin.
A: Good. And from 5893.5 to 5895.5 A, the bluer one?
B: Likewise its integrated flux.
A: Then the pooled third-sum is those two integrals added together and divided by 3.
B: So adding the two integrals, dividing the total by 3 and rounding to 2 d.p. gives 2.26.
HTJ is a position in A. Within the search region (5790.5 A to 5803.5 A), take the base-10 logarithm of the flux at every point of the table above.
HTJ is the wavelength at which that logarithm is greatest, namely 5793 A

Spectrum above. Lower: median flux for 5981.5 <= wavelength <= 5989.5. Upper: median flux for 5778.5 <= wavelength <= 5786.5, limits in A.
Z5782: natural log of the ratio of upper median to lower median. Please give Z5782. -0.022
